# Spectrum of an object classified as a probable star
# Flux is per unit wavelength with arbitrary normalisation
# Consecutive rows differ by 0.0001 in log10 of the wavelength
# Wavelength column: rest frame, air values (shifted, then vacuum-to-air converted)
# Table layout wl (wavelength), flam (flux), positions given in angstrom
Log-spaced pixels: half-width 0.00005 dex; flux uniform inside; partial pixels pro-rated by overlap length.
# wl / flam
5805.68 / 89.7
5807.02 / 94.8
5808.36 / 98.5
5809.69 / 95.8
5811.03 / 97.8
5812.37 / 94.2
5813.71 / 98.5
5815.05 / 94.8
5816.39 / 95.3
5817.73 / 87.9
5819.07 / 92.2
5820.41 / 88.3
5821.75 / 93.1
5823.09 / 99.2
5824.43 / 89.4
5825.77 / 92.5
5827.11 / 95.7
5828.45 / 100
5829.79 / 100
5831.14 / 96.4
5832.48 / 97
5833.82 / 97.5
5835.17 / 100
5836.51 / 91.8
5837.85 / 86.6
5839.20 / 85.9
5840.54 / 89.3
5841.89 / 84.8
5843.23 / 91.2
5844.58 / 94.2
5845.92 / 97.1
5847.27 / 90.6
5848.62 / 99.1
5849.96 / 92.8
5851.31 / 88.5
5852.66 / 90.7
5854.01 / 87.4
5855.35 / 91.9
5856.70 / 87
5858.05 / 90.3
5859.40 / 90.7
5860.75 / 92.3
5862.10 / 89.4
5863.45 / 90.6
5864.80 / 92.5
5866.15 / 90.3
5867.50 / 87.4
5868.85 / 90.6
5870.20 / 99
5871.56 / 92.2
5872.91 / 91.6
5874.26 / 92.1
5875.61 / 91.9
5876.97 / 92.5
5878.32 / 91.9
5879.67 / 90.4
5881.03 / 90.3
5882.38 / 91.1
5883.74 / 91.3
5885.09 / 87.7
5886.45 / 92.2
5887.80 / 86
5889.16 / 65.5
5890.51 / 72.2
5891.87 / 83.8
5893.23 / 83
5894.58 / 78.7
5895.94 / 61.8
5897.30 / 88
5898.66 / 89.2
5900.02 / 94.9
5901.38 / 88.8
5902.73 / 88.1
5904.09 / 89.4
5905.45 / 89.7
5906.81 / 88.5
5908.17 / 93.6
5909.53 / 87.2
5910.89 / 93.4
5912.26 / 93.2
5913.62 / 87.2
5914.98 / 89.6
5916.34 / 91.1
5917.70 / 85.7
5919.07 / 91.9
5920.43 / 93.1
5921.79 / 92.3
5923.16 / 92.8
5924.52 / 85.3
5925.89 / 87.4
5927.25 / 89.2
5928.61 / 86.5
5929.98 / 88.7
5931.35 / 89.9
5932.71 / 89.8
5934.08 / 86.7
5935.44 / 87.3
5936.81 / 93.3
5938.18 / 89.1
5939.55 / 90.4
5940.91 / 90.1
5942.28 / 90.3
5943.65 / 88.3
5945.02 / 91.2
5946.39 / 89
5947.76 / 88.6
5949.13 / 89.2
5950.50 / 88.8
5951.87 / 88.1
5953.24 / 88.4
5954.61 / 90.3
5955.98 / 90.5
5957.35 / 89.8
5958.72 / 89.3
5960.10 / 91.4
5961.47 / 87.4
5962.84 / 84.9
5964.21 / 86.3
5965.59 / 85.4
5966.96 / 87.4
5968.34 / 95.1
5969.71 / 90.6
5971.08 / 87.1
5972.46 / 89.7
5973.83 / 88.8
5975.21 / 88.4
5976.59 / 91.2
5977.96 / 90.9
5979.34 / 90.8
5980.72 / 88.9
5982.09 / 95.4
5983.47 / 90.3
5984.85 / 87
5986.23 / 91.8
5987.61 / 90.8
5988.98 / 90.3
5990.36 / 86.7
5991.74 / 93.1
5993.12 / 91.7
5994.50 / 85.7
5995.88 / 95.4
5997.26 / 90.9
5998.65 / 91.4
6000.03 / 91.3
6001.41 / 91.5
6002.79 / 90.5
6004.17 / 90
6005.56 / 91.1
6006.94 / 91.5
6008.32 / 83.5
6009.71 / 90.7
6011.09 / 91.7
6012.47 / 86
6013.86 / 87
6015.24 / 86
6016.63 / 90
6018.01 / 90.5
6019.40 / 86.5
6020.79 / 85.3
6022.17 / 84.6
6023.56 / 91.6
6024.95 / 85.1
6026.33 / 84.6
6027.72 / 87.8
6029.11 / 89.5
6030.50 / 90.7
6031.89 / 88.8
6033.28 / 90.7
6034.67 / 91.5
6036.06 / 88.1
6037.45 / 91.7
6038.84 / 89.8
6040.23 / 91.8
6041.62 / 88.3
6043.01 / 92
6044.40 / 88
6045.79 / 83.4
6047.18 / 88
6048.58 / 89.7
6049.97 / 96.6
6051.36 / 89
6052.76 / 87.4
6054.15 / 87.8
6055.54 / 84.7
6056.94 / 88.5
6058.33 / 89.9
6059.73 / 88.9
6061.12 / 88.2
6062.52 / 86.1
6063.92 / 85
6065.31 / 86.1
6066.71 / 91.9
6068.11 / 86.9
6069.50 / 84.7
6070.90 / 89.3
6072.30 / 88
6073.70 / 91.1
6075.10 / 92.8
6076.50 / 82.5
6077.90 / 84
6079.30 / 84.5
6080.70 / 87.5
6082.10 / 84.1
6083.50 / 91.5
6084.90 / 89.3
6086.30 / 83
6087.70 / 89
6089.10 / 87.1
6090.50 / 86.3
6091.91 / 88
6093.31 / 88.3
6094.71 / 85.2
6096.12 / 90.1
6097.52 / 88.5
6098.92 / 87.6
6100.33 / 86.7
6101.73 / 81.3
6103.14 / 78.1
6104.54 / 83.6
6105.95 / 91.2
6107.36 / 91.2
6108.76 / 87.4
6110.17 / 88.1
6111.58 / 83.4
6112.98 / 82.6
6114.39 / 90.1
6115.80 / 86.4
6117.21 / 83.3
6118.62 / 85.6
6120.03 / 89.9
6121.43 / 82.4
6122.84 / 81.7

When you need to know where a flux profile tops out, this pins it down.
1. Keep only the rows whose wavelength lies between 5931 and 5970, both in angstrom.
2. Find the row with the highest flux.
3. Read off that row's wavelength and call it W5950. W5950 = 5968.34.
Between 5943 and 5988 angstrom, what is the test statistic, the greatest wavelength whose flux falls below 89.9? 5984.85 angstrom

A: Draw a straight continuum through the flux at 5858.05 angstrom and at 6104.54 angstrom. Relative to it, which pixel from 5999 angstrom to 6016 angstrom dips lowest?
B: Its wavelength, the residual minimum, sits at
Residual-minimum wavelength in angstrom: 6008.32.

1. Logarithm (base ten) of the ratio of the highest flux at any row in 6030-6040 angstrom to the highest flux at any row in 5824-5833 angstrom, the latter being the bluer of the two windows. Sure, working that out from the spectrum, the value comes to -0.04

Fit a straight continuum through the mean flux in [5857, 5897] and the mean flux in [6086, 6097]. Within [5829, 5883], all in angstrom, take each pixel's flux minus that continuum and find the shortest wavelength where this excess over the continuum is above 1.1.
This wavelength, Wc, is 5829.79 angstrom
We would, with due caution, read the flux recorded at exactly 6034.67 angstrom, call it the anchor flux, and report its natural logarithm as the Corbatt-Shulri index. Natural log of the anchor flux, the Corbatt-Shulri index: 4.52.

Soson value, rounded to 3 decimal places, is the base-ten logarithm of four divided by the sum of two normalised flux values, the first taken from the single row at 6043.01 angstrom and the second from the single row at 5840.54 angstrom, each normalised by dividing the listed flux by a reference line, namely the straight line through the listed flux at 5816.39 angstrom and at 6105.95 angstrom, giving 0.314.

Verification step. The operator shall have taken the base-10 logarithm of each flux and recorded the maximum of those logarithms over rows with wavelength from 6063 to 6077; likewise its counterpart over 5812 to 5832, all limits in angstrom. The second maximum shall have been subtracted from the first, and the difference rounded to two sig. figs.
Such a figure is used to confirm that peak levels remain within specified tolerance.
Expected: -0.032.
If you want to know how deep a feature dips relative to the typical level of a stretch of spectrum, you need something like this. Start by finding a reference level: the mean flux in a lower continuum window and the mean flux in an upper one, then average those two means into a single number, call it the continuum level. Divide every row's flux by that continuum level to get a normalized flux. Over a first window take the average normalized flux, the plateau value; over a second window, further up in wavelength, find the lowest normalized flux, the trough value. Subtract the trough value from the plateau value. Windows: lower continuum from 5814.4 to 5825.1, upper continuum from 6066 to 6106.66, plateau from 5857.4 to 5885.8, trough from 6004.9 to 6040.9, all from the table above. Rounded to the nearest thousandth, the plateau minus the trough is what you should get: 0.086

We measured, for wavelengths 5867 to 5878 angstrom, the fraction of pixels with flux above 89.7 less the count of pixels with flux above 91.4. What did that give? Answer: -5.1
